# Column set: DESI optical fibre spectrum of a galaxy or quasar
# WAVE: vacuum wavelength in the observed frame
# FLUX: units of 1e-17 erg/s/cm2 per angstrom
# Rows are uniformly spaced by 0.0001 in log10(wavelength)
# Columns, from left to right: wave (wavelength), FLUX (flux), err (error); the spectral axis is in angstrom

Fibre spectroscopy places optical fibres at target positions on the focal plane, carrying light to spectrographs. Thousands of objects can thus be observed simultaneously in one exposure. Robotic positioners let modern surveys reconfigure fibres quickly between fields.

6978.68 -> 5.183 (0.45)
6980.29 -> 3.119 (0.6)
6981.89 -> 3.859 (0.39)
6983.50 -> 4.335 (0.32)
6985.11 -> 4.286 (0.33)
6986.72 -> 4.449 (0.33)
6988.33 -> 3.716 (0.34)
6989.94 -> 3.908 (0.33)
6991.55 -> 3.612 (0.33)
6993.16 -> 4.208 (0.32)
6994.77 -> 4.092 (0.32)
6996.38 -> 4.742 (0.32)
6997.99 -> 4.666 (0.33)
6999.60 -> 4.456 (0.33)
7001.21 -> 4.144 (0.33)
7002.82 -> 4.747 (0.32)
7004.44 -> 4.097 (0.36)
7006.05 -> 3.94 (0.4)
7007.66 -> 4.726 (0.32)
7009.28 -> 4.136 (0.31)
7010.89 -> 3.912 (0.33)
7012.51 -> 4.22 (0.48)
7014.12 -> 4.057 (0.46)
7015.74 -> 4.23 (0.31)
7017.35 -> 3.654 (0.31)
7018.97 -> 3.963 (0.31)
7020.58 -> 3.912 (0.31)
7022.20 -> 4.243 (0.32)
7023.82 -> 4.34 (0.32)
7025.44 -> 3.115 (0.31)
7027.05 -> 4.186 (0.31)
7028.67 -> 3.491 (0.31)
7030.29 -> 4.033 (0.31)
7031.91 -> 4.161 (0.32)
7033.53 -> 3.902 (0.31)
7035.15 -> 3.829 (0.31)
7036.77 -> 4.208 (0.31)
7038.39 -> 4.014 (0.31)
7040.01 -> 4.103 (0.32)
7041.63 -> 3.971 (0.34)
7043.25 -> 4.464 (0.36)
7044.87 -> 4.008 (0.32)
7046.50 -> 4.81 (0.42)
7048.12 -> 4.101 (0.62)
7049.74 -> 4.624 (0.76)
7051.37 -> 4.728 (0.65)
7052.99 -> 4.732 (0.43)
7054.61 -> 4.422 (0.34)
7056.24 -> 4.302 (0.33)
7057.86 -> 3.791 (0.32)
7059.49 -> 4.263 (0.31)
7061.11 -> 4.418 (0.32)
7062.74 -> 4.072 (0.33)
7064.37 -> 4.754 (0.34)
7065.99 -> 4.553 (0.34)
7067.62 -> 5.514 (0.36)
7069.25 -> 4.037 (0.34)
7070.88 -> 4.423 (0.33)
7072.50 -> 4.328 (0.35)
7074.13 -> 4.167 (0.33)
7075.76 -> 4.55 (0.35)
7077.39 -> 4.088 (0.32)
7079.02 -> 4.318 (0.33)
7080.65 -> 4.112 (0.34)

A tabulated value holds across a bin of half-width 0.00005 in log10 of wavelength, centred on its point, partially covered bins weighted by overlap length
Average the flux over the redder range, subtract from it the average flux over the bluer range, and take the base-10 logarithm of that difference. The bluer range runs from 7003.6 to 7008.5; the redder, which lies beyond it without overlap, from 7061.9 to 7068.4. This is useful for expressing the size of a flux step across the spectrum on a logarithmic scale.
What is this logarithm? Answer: -0.33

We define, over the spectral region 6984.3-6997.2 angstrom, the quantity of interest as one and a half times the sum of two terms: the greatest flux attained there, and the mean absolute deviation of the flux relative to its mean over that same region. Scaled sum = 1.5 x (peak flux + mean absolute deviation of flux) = 7.55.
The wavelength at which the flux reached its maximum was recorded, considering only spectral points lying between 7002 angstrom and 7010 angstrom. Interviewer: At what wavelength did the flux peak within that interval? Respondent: 7002.82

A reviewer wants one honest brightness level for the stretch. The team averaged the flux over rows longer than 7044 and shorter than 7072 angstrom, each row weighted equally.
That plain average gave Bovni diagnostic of 4.44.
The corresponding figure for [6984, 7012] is 4.23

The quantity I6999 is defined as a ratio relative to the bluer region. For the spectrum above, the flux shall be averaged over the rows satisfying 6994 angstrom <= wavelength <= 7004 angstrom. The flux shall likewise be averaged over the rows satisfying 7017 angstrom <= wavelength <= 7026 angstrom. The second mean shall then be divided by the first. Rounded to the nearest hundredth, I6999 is 0.87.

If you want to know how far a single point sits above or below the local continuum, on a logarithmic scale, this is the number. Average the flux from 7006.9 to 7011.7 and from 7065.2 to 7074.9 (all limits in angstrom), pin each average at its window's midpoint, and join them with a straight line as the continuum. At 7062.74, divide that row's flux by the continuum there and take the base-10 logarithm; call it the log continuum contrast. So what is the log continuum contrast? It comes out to -0.041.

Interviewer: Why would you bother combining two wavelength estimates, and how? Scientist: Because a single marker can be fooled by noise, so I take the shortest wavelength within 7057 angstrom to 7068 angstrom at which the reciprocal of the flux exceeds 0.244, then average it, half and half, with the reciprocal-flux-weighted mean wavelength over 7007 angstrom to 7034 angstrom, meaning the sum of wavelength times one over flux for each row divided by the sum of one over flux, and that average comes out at 7039.4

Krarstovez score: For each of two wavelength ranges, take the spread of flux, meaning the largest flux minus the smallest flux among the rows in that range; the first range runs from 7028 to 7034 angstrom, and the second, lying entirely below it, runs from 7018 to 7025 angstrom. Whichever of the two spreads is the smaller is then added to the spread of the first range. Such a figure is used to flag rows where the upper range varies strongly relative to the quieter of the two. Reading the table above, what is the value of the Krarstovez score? 1.10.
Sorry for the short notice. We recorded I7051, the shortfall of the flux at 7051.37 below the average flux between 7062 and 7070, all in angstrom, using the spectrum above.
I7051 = -0.1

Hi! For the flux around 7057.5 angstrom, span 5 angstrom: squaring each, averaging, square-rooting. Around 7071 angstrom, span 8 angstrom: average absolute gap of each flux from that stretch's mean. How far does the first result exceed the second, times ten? 37.2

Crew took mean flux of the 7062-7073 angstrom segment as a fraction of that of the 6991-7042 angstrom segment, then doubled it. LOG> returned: 2.21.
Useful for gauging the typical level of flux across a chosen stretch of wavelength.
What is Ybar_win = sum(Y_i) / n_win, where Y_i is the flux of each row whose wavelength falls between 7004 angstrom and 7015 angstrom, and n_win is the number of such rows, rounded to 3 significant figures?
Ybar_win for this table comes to 4.16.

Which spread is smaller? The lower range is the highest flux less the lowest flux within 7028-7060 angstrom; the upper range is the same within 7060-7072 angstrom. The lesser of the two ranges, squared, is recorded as 1.74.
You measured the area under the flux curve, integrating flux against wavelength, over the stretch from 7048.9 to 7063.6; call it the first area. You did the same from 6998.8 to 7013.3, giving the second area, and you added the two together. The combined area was 126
